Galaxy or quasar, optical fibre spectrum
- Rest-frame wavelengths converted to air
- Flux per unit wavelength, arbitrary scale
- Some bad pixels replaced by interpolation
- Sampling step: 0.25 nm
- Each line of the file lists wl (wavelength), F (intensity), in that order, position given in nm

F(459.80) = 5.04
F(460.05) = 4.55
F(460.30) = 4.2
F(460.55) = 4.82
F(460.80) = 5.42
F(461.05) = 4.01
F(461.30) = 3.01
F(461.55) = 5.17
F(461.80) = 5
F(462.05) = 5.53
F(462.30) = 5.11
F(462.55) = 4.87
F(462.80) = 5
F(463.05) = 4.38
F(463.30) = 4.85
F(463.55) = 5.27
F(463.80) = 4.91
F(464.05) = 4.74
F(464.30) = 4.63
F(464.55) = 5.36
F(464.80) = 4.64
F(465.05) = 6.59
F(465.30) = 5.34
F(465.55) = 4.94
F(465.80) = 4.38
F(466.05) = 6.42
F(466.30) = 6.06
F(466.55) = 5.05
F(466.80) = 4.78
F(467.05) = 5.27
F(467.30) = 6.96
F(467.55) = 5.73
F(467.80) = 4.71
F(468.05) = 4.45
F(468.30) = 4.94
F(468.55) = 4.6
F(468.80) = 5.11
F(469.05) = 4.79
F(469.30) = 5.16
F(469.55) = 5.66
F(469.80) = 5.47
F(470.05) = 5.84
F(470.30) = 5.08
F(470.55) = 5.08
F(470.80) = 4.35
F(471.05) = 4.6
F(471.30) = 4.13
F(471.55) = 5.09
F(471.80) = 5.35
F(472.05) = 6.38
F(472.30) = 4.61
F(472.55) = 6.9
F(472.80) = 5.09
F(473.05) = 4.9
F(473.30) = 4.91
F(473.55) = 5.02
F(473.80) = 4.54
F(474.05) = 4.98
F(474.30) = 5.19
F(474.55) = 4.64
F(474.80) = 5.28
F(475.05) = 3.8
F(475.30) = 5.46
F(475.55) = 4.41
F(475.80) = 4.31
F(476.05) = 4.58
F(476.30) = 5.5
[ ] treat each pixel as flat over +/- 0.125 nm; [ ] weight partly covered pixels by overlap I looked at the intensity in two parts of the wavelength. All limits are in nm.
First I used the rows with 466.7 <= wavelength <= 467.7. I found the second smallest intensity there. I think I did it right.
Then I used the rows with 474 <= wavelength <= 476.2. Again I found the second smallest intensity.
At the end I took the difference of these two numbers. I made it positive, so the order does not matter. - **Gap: 0.96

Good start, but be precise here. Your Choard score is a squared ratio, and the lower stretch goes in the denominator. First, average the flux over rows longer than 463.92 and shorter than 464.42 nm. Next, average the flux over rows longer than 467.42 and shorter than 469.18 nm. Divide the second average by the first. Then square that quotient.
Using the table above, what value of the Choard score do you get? 1.10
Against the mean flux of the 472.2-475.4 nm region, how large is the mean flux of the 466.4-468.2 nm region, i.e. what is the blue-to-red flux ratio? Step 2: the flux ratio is 1.05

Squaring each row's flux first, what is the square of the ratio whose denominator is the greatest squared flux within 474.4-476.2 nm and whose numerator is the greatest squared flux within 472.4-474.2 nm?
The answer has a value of 2.6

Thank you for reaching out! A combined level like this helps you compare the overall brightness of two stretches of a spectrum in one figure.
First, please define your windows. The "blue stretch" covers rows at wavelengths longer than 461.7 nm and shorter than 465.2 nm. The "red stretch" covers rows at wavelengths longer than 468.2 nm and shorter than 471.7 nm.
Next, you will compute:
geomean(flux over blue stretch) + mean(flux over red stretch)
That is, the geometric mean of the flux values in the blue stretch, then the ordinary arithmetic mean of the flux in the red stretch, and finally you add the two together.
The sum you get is 10.0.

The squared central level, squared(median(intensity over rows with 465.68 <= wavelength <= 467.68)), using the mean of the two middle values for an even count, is 30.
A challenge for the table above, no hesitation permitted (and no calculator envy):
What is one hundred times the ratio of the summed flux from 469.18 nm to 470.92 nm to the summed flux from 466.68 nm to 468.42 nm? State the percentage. 99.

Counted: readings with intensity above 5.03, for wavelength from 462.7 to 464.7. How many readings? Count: 2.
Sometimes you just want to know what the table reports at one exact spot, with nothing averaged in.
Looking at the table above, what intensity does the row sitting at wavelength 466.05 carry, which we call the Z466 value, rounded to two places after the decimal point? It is 6.42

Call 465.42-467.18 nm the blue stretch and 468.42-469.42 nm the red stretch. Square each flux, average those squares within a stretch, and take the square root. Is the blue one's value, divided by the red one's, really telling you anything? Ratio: 1.08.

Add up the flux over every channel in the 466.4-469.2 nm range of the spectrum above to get 56.4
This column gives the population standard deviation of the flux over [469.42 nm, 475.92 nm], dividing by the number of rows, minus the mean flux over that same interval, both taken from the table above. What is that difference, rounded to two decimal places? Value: -4.38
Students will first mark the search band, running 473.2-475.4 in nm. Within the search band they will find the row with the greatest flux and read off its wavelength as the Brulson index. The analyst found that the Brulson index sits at 475.30 nm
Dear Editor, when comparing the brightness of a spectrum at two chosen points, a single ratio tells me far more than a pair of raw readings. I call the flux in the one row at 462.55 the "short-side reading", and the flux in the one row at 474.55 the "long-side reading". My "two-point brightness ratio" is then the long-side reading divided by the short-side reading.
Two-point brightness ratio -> 1.0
